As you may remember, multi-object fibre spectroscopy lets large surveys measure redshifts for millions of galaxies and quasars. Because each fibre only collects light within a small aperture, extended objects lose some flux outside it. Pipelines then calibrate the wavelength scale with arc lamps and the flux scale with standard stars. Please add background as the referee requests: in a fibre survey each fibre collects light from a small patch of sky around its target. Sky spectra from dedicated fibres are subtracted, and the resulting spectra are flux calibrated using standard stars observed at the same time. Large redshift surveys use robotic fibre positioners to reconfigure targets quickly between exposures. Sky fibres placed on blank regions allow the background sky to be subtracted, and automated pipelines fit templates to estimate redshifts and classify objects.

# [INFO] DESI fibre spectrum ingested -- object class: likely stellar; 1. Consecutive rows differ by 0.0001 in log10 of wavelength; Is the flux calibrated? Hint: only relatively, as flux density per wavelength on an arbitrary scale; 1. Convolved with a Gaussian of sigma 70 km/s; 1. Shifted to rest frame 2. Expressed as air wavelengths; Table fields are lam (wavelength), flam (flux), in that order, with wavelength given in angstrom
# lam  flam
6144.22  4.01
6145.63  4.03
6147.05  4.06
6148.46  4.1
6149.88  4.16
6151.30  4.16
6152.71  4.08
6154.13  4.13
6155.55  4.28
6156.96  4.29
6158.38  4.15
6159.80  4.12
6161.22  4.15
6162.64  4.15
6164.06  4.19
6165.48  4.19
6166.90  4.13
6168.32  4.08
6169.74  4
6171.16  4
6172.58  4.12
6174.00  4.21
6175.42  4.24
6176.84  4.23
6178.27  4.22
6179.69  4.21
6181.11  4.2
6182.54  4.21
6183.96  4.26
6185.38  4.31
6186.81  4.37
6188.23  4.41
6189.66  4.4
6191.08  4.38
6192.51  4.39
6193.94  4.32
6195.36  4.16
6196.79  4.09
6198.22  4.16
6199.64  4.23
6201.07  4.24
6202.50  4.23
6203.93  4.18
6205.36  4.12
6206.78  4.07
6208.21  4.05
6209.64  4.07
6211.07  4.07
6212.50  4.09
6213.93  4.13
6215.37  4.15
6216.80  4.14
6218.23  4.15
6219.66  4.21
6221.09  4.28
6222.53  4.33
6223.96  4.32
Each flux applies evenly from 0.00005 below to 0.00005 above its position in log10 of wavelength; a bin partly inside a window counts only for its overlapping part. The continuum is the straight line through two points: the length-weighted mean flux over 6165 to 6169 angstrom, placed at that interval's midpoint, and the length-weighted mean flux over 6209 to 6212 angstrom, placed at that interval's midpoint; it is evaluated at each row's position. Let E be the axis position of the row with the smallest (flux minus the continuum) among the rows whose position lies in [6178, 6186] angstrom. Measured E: 6181.11 angstrom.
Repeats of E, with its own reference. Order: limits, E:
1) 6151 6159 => 6152.71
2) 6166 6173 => 6169.74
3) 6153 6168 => 6159.80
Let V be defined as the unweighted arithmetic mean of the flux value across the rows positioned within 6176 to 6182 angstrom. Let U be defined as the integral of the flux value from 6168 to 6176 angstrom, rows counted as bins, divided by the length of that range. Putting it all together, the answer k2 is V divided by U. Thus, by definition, 1.03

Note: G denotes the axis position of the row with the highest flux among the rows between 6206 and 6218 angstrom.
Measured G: 6215.37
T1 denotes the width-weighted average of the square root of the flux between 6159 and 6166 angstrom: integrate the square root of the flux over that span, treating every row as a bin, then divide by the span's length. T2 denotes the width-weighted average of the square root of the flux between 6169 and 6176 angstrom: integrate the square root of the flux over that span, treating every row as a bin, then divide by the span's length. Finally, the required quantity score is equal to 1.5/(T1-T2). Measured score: 176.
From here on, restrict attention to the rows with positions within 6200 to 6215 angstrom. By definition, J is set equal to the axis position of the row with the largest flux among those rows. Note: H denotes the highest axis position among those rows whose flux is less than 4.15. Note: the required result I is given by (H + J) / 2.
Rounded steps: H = 6213.93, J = 6201.07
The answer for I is 6207.5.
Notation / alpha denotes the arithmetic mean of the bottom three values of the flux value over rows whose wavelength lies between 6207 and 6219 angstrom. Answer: 4.06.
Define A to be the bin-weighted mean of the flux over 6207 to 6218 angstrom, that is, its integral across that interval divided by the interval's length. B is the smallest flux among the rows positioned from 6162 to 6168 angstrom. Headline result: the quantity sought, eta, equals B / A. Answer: 1.01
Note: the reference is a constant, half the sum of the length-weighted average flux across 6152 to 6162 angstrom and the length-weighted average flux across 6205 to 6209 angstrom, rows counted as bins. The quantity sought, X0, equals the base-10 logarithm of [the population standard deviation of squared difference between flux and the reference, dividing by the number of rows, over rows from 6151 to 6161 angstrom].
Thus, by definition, -2.0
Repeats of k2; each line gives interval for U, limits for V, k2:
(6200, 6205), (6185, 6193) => 1.04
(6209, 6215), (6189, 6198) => 1.05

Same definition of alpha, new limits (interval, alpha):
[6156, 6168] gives 4.13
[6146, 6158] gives 4.08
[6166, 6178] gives 4.03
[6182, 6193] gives 4.26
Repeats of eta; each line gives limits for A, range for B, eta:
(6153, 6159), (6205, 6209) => 0.96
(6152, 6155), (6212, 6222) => 0.99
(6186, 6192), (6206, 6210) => 0.92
